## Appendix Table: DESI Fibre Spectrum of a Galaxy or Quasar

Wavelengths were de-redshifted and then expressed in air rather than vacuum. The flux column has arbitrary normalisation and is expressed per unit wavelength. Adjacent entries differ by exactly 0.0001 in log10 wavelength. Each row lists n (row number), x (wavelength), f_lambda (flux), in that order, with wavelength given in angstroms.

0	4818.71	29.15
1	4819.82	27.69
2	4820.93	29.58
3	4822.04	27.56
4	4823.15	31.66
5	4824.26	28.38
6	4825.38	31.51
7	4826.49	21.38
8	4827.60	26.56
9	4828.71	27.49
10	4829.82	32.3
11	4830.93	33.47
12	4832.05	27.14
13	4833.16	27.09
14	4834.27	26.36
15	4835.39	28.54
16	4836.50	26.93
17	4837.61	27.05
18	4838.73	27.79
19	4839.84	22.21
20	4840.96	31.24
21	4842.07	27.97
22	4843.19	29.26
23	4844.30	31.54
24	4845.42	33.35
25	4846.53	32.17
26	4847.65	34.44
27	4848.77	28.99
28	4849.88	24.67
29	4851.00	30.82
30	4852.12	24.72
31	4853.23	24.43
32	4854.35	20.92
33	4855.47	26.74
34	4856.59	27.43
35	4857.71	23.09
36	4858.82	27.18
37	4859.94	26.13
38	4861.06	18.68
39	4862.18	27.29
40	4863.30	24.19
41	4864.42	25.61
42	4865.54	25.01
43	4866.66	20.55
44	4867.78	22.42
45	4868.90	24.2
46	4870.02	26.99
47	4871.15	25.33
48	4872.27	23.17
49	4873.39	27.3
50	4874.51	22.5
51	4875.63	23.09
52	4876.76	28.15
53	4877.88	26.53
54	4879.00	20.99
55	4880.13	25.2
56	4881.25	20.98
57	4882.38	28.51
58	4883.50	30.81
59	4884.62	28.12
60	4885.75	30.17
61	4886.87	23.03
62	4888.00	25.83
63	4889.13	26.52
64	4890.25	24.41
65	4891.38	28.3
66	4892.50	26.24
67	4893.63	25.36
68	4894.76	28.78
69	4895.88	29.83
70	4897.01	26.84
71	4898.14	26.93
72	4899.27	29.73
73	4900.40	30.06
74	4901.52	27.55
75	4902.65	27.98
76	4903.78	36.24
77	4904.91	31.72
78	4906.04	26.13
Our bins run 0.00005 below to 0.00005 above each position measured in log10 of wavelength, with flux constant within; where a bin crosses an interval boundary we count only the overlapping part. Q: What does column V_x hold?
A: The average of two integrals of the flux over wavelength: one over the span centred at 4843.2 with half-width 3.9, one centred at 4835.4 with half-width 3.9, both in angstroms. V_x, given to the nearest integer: 222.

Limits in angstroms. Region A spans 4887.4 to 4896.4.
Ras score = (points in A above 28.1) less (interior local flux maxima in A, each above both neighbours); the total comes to 1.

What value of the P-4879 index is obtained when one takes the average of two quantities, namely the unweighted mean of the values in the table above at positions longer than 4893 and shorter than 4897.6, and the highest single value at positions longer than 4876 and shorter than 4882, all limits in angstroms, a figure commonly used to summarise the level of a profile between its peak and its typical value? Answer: 27.9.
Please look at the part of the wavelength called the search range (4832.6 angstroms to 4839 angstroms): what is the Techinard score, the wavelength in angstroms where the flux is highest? 4835.39 angstroms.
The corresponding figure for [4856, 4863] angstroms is 4856.59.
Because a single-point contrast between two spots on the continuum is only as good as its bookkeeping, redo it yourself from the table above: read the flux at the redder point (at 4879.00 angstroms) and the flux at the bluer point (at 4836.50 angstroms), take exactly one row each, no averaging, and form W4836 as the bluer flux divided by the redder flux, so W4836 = 1.28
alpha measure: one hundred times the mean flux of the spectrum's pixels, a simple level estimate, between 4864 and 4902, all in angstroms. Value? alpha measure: 2603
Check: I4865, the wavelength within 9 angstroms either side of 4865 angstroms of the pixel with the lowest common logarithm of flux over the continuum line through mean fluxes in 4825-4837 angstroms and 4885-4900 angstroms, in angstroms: 4861.06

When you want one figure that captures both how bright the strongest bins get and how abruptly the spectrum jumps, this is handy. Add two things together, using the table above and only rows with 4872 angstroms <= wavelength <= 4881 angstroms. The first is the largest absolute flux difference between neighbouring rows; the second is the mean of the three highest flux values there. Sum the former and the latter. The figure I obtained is 32.9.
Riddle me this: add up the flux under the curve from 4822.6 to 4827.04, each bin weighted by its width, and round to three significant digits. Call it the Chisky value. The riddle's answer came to 125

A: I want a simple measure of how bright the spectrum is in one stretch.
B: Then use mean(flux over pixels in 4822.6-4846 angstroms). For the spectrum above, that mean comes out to 28.5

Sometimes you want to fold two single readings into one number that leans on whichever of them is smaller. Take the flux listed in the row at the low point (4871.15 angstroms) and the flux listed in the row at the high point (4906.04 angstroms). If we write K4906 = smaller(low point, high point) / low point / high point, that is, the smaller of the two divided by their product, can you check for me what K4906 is 0.0383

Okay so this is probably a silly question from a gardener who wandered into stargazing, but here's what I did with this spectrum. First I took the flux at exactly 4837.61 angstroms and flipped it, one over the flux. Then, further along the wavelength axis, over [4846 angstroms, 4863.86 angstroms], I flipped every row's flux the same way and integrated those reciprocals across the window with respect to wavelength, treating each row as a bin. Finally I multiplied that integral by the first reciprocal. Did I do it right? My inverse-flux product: 0.0256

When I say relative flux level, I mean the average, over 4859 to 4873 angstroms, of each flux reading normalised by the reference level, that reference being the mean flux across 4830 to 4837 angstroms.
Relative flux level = 0.85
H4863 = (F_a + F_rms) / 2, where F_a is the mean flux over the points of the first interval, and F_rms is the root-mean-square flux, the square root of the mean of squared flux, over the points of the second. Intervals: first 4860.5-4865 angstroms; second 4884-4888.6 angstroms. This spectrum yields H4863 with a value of 25.4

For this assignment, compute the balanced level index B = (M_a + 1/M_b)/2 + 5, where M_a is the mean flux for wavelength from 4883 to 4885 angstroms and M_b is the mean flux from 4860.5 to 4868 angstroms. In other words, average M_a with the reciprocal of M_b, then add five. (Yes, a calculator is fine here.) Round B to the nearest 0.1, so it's 19.8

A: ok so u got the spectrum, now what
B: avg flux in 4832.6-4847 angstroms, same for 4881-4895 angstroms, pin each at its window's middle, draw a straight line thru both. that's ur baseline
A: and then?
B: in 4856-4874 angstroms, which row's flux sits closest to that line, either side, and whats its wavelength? 4873.39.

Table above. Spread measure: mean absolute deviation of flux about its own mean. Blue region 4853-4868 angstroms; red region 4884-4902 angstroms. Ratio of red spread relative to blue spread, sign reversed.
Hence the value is -0.76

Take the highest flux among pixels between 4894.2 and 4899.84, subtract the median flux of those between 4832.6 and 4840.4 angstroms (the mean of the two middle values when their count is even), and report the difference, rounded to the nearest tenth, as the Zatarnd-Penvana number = 2.8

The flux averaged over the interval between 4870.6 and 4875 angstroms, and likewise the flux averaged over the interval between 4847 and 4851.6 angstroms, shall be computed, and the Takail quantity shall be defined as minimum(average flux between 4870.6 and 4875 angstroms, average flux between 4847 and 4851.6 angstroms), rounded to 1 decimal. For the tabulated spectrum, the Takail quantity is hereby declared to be 24.6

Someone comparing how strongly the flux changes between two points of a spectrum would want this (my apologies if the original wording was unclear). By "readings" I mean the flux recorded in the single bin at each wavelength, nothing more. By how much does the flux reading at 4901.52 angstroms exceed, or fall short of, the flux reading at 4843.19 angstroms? -1.7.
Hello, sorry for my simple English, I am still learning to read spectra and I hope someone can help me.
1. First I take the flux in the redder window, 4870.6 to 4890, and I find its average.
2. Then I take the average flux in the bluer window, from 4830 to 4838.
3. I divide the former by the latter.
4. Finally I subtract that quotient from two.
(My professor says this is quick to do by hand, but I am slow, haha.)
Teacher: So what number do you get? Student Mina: 1.09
